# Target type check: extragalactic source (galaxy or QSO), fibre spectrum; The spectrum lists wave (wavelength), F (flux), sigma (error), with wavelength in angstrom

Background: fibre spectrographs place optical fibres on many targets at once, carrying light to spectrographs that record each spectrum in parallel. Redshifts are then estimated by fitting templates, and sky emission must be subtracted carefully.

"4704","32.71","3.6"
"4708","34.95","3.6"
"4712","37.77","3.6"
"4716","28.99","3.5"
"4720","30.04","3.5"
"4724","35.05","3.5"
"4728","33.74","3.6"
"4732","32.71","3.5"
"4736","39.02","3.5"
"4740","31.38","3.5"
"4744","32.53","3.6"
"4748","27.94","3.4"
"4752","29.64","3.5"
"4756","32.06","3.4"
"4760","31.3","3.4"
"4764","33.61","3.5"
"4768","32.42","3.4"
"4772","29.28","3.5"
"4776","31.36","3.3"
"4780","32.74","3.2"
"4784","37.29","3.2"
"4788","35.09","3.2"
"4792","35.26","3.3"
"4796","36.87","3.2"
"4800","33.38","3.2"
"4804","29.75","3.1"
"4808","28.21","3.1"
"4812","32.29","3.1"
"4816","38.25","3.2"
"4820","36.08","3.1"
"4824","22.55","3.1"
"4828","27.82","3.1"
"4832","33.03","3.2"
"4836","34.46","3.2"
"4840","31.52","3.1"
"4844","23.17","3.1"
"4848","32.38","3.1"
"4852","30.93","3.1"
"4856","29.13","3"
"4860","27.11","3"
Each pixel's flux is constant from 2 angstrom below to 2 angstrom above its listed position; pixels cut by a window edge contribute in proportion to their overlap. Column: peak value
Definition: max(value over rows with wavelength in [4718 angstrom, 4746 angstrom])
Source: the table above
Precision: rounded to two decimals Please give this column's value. 39.02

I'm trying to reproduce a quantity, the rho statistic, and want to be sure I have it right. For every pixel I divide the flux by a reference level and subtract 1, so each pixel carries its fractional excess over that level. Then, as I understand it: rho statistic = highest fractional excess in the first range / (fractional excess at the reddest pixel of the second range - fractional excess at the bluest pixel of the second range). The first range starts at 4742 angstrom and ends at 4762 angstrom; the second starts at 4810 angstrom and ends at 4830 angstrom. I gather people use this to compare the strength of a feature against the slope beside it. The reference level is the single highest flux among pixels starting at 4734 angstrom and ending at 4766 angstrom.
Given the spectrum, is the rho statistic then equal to 1.5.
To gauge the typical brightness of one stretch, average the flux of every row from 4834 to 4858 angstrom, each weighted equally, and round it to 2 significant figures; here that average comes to 30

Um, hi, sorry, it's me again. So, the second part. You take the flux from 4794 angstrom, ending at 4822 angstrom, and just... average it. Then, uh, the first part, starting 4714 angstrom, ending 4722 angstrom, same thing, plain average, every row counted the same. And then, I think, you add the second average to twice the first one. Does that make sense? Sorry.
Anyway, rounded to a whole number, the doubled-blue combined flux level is 93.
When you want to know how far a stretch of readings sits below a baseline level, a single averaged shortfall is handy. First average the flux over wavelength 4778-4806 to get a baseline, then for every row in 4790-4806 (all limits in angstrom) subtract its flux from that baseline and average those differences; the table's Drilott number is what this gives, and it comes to 1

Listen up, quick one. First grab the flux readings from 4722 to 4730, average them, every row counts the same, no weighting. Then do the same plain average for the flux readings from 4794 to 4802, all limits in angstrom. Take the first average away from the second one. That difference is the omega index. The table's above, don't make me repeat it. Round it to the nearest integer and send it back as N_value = 1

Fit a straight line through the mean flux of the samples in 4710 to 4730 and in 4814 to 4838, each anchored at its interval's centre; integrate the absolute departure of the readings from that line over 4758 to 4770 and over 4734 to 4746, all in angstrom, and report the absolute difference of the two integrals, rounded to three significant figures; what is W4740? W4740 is 21.5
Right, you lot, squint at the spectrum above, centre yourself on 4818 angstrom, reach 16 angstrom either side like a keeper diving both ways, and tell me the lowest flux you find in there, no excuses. 22.55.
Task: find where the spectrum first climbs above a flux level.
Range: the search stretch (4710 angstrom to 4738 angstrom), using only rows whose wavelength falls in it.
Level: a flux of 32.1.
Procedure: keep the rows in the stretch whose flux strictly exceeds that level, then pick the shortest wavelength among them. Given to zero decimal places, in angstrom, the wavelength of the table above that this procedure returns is 4712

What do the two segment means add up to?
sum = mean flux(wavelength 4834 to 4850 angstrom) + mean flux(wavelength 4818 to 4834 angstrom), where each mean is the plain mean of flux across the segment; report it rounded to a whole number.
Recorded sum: 60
